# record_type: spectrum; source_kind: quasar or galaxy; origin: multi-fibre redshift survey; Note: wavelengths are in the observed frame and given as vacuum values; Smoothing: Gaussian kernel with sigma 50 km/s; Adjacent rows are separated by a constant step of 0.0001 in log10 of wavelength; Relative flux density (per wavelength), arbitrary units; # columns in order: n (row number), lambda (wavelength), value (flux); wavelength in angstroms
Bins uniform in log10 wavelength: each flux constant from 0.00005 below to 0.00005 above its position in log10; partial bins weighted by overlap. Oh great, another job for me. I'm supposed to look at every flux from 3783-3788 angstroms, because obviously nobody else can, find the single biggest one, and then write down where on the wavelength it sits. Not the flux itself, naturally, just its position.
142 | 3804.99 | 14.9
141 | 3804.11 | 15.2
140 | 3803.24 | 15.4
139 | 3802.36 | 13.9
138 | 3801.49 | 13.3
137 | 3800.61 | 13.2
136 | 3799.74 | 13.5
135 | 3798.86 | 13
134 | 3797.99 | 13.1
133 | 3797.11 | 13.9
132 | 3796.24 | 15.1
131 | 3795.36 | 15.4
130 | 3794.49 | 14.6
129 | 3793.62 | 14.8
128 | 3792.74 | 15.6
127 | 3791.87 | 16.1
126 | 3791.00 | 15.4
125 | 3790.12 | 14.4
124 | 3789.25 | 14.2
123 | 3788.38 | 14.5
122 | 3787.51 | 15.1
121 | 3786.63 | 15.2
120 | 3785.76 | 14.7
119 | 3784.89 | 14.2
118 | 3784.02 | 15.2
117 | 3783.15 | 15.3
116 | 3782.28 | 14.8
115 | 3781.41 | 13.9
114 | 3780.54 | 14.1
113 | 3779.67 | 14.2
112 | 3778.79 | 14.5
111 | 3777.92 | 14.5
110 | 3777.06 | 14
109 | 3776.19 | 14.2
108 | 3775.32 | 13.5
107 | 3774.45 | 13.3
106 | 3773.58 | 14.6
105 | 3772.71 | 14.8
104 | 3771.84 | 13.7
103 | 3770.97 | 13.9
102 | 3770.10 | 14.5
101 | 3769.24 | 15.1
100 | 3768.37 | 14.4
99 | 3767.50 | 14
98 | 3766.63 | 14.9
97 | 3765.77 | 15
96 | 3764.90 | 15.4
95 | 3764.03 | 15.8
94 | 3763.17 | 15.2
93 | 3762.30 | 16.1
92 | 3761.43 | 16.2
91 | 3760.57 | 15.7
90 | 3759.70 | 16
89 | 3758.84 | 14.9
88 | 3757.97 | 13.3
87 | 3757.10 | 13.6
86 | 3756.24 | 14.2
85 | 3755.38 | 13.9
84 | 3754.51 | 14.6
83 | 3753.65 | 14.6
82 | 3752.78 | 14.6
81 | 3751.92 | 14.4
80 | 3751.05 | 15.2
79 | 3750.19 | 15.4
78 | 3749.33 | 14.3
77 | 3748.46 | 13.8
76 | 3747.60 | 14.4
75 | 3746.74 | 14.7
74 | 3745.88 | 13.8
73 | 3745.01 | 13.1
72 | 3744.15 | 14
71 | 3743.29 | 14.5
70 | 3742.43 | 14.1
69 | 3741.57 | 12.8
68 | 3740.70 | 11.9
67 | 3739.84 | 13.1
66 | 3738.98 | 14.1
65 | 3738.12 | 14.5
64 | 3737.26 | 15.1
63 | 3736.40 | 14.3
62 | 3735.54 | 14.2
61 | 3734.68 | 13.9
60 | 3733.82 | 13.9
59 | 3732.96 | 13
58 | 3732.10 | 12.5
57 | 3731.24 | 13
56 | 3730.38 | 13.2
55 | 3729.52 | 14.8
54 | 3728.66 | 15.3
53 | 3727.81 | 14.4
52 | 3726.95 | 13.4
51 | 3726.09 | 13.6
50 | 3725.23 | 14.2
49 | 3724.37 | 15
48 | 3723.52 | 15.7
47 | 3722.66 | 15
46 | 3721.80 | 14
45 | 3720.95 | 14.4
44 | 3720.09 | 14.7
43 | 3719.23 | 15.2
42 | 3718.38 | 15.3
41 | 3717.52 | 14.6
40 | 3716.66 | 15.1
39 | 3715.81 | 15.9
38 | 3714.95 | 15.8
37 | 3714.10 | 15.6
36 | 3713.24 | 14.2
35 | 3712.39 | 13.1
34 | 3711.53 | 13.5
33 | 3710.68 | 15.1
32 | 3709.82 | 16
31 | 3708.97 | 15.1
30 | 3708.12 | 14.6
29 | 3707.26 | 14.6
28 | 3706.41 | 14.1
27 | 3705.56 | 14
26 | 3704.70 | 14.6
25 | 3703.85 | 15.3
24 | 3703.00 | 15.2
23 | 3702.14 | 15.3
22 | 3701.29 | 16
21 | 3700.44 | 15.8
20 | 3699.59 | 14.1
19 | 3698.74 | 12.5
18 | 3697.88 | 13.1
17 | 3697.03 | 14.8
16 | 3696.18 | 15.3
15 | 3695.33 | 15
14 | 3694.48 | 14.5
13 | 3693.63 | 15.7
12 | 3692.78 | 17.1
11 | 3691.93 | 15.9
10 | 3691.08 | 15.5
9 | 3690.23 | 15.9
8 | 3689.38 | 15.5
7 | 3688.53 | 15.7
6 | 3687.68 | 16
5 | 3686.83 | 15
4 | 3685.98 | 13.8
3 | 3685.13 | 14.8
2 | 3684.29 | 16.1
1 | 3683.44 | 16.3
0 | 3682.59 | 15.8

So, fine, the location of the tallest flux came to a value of 3783.15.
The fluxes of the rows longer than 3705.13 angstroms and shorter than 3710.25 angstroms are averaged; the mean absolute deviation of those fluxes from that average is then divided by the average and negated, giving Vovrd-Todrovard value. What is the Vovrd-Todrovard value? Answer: -0.037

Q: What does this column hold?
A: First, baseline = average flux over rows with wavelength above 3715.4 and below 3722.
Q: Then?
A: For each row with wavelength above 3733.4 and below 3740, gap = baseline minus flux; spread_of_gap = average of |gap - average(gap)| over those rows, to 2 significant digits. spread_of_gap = 0.39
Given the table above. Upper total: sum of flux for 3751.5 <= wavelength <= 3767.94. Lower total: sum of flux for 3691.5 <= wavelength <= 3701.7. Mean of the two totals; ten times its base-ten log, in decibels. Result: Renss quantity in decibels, 23.6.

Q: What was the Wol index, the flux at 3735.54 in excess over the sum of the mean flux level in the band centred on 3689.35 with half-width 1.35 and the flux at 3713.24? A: -15.7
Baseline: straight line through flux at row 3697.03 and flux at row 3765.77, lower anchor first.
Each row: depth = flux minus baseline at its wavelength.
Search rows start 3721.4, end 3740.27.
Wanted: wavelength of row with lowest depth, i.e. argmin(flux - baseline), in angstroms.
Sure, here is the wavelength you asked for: 3732.10 angstroms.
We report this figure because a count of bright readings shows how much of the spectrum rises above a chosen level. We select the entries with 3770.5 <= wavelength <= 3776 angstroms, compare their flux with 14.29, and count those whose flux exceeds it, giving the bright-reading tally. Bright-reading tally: 2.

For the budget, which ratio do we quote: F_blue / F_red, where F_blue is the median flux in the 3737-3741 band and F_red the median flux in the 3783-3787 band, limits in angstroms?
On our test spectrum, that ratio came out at 0.93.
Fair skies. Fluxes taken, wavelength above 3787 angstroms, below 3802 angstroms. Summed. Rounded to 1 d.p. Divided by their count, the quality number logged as 14.4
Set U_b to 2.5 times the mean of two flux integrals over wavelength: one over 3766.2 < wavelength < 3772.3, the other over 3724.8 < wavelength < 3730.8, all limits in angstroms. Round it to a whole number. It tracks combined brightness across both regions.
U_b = 215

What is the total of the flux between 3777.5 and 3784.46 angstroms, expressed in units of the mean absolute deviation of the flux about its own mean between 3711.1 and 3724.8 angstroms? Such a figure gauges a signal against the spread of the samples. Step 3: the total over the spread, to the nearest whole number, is 178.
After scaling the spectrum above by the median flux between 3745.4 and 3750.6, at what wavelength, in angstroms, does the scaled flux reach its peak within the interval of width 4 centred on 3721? 3719.23 angstroms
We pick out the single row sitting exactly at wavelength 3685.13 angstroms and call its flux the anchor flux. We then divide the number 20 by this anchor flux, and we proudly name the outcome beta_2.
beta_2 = 1.35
